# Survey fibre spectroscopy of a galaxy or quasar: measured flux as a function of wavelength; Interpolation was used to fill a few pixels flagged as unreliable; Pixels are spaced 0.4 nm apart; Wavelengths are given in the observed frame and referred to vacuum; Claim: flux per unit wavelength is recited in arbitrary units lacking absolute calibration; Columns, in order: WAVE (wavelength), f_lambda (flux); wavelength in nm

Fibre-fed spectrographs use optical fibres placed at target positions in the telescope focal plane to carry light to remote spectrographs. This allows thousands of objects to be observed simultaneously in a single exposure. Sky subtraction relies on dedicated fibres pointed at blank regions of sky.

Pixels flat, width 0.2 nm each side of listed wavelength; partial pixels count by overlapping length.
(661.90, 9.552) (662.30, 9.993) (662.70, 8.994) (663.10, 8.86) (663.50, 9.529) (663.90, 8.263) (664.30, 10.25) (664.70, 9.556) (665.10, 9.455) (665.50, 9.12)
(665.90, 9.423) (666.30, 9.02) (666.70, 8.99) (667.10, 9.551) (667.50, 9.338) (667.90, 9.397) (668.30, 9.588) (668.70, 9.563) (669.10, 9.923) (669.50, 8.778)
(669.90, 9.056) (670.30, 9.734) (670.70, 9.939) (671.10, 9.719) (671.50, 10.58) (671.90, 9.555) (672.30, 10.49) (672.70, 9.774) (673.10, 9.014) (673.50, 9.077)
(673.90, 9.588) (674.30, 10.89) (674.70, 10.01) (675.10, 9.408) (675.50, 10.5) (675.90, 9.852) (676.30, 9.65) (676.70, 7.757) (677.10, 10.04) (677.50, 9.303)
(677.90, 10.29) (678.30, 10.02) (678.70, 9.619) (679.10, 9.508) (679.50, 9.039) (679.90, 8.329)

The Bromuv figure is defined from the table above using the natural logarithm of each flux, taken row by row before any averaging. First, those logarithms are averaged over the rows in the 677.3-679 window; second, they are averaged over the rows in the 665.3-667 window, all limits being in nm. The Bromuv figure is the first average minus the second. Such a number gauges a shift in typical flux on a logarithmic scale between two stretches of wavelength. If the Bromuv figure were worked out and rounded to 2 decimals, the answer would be 0.07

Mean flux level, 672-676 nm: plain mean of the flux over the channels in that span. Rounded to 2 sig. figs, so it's 9.9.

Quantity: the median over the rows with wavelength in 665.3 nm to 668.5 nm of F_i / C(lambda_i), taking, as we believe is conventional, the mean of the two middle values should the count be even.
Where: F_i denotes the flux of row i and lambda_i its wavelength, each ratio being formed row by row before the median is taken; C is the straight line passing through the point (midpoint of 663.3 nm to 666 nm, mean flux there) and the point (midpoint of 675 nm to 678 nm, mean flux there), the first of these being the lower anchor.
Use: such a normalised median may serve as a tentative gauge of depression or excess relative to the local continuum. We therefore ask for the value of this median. 0.99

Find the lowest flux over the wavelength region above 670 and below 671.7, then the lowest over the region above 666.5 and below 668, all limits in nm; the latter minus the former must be -0.73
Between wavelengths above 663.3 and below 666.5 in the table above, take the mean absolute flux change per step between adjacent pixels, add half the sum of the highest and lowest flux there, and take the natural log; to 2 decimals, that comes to 2.30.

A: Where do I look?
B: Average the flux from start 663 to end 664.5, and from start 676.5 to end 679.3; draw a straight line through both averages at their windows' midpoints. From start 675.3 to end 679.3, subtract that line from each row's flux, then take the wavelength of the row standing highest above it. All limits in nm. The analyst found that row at 675.50 nm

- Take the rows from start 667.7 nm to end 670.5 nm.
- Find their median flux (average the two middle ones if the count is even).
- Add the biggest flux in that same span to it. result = 19.49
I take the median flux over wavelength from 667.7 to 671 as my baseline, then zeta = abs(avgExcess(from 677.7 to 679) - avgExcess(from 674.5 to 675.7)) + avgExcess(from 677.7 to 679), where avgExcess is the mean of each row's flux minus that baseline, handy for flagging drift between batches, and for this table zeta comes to 0.4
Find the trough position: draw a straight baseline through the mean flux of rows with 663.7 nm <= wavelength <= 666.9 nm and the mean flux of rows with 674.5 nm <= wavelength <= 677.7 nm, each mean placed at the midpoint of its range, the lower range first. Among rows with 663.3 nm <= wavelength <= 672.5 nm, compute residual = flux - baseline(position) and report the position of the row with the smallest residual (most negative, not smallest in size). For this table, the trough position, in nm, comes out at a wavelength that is 663.90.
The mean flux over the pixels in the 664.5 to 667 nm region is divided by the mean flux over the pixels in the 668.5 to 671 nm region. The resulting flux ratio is 0.975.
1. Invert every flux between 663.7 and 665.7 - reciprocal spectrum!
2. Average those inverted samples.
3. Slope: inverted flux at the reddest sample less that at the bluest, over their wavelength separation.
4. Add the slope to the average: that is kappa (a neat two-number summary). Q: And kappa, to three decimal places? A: 0.101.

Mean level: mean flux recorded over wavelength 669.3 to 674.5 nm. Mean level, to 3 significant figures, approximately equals 9.71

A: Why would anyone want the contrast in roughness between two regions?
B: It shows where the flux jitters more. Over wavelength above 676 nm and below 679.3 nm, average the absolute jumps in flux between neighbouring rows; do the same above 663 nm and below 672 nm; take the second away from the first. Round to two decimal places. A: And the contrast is 0.43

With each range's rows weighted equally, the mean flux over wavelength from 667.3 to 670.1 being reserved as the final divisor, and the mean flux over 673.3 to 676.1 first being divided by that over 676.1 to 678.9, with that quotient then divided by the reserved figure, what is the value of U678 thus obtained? 0.111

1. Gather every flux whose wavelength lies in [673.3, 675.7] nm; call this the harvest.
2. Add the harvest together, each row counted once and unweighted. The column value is 59.5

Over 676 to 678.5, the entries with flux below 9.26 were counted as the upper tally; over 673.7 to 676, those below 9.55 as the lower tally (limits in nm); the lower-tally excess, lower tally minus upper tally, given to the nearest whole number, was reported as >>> 0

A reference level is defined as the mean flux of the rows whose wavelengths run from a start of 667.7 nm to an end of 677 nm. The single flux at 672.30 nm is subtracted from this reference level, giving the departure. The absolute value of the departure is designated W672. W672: 0.84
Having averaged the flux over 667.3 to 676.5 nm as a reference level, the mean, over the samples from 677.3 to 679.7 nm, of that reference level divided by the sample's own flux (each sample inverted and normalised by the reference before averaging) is 1.01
